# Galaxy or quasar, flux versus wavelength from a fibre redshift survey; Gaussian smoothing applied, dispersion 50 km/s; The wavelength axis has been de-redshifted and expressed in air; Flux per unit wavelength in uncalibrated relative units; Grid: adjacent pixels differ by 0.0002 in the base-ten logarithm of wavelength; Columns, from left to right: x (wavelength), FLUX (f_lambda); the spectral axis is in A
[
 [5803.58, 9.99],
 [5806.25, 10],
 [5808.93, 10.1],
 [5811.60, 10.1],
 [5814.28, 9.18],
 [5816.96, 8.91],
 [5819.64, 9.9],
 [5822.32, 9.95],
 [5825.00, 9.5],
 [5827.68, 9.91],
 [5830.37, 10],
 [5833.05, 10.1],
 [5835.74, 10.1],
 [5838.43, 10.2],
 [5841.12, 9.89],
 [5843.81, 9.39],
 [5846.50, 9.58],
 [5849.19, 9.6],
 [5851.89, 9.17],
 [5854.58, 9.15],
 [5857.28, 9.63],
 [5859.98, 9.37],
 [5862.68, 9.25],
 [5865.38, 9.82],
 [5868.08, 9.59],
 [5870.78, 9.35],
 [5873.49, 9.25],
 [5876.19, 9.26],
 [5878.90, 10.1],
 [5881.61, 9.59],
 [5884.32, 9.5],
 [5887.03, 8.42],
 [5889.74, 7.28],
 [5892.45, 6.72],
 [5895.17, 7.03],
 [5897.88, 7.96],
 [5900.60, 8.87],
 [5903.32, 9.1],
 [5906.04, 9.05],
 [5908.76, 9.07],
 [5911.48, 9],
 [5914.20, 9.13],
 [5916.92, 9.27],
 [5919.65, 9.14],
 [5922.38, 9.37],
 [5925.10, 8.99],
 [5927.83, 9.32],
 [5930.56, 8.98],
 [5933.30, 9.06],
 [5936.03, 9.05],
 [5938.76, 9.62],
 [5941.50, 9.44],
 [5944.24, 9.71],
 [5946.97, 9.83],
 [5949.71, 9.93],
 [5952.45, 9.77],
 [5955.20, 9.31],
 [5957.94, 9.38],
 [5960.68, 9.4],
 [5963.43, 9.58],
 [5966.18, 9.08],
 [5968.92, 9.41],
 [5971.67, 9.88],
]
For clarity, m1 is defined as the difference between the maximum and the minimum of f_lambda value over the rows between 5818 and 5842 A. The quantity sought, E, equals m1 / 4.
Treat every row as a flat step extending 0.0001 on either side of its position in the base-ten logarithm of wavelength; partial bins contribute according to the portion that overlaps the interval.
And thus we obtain 0.175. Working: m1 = 0.70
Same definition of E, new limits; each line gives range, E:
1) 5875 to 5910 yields 0.845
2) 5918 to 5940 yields 0.160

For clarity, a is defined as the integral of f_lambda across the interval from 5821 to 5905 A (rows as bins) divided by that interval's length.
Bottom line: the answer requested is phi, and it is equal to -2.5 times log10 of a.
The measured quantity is -2.41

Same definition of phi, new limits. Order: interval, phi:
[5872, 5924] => -2.36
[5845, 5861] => -2.43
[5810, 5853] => -2.47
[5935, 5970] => -2.45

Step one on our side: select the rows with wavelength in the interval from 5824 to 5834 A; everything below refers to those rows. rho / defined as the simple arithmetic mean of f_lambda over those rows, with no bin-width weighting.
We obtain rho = 9.88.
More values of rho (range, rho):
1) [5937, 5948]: 9.65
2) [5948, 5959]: 9.60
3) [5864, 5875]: 9.50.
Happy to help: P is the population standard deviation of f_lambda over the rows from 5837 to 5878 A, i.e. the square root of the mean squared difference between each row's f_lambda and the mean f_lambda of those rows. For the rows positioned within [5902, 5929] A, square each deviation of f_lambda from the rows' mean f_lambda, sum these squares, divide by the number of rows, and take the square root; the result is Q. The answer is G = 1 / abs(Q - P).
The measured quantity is 6.1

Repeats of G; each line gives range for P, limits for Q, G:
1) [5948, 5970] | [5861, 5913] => 1.5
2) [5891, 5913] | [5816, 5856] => 1.9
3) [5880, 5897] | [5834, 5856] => 1.3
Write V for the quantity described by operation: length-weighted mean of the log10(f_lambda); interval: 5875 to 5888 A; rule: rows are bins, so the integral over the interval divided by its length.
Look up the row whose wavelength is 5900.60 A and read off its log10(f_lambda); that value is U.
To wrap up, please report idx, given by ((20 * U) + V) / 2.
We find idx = 10.0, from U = 0.95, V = 0.97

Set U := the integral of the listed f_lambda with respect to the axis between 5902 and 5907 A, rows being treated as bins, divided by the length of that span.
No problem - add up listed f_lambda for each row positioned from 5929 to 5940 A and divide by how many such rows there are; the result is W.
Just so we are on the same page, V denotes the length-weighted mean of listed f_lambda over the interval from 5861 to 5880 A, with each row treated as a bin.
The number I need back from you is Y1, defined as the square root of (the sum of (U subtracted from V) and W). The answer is 3.10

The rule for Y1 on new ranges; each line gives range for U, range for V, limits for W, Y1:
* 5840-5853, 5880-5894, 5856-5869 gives 2.88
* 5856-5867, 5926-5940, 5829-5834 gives 3.12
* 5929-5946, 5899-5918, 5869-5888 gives 3.01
